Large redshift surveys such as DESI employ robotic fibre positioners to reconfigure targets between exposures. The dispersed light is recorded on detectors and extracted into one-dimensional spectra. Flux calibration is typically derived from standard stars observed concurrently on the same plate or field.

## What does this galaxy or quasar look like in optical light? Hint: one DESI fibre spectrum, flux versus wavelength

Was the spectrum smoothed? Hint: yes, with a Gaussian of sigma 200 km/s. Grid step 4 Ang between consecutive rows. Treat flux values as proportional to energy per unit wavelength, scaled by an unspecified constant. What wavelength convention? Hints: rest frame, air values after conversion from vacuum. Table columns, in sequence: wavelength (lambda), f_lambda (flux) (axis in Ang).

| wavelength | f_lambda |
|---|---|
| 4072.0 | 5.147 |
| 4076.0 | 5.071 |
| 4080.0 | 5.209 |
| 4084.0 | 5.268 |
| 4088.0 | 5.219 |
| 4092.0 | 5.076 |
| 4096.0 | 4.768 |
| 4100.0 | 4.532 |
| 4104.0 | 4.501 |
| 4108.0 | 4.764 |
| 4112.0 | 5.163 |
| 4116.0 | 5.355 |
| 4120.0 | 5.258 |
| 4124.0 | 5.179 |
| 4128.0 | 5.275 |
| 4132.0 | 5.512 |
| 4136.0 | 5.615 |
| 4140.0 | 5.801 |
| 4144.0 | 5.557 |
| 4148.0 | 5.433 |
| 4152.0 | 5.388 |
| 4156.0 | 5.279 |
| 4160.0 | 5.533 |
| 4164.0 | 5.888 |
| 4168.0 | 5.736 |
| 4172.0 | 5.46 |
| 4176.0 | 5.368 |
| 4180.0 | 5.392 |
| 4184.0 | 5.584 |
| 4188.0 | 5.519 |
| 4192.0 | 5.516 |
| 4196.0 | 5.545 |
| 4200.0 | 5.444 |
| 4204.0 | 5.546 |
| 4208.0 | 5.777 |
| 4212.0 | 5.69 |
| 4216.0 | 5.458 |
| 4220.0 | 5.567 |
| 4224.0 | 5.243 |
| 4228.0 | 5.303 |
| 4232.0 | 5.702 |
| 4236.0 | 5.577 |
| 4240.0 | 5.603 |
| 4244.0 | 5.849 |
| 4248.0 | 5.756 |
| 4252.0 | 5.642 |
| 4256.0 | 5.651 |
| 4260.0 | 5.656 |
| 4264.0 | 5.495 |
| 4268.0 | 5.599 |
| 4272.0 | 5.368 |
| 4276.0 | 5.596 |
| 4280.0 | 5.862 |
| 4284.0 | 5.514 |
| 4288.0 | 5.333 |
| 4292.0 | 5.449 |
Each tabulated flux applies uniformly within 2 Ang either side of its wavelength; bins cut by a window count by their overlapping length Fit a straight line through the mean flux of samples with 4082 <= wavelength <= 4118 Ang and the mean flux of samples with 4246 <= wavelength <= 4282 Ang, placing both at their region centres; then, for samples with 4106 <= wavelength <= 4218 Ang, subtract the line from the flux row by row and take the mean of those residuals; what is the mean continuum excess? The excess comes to 0.25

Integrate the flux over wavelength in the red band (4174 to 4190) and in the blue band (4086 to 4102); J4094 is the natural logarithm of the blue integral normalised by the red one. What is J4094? -0.11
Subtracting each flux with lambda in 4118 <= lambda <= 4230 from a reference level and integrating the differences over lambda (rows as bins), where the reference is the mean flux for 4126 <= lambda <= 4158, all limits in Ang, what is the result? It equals -1.4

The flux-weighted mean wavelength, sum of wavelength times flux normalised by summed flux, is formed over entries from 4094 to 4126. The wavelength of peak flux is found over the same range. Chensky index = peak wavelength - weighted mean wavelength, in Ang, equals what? 5.5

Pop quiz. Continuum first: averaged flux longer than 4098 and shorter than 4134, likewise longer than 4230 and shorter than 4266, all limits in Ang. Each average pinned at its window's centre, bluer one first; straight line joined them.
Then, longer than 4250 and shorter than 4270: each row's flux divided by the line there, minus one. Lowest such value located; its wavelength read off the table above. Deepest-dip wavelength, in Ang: 4264.0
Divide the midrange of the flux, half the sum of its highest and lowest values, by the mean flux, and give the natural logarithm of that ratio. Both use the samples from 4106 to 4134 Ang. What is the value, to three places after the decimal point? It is -0.015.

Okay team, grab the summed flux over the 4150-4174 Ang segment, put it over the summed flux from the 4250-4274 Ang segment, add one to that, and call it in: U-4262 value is 2.00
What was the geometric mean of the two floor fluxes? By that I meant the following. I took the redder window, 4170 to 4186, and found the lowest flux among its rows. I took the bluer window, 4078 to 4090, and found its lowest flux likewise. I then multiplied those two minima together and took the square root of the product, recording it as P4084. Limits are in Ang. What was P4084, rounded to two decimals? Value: 5.29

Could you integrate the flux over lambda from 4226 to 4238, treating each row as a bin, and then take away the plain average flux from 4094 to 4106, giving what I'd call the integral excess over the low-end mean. 61.7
